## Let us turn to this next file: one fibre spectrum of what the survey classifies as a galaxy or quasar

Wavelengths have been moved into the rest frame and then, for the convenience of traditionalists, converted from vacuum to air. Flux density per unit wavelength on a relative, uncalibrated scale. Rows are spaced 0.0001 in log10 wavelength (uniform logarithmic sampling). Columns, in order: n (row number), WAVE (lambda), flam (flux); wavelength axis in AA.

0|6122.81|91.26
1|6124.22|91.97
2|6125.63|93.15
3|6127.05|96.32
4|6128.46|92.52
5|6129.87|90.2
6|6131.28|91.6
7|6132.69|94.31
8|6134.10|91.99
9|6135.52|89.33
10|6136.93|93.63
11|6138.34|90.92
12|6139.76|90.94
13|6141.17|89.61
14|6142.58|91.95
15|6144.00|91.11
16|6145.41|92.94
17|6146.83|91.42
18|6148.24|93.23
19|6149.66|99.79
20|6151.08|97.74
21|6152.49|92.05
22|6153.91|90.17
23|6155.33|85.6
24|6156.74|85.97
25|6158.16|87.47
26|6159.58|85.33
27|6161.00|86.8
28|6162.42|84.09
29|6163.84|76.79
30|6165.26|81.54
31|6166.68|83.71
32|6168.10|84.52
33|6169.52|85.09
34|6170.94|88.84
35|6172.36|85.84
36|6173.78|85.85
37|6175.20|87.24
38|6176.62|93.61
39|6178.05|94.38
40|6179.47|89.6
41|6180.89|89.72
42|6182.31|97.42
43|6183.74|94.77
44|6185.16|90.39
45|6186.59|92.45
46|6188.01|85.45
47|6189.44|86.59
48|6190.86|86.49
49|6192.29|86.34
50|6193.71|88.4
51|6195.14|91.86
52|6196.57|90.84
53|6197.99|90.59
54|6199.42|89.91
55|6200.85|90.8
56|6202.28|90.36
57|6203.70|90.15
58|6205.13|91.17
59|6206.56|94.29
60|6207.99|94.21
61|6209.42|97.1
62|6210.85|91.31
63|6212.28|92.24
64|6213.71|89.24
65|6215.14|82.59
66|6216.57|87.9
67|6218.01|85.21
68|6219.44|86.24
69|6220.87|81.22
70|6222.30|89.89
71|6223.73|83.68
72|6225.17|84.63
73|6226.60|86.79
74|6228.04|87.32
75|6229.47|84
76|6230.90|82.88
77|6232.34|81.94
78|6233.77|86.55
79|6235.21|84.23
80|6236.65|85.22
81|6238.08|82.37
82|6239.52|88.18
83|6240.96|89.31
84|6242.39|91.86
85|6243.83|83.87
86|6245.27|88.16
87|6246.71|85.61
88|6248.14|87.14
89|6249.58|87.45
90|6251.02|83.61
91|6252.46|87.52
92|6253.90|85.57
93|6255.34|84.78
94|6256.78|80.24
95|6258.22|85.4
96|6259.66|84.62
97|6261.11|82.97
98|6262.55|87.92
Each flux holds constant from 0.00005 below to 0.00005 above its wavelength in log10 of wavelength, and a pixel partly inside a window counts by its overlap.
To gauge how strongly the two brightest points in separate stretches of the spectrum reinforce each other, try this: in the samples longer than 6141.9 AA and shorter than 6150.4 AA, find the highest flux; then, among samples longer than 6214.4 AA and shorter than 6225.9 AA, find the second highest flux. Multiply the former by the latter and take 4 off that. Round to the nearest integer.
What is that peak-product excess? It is 8768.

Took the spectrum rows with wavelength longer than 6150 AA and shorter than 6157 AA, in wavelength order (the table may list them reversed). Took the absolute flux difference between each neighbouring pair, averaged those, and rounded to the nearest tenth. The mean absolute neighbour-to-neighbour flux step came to 3.1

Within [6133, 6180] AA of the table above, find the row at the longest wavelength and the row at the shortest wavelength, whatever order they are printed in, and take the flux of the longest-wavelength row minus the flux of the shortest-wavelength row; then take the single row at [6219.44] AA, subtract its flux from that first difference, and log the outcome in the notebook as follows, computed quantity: -88.6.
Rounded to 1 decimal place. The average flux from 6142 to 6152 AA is 94.0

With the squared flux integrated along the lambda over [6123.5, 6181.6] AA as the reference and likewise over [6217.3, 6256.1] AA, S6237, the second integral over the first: 0.6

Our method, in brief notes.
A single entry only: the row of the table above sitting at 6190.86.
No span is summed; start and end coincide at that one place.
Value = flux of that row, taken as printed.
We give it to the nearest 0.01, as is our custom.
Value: 86.49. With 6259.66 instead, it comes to 84.62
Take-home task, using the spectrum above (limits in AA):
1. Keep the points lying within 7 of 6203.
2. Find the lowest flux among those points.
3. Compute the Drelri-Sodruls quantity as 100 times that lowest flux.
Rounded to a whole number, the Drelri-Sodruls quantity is 8991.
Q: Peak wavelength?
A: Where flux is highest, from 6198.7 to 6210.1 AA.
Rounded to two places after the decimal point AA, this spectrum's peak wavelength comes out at 6209.42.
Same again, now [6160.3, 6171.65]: 6170.94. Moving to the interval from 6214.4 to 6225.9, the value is 6222.30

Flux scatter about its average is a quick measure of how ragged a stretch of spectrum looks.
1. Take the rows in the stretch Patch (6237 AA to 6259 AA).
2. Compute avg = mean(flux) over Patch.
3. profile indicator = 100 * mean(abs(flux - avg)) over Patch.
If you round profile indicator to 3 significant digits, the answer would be 228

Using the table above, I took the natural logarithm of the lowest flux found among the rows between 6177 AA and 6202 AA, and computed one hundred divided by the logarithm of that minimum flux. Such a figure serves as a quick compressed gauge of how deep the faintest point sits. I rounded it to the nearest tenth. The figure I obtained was 22.5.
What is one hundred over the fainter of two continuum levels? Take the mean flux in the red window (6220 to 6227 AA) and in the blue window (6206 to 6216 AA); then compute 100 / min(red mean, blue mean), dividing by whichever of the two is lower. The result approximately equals 1.17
